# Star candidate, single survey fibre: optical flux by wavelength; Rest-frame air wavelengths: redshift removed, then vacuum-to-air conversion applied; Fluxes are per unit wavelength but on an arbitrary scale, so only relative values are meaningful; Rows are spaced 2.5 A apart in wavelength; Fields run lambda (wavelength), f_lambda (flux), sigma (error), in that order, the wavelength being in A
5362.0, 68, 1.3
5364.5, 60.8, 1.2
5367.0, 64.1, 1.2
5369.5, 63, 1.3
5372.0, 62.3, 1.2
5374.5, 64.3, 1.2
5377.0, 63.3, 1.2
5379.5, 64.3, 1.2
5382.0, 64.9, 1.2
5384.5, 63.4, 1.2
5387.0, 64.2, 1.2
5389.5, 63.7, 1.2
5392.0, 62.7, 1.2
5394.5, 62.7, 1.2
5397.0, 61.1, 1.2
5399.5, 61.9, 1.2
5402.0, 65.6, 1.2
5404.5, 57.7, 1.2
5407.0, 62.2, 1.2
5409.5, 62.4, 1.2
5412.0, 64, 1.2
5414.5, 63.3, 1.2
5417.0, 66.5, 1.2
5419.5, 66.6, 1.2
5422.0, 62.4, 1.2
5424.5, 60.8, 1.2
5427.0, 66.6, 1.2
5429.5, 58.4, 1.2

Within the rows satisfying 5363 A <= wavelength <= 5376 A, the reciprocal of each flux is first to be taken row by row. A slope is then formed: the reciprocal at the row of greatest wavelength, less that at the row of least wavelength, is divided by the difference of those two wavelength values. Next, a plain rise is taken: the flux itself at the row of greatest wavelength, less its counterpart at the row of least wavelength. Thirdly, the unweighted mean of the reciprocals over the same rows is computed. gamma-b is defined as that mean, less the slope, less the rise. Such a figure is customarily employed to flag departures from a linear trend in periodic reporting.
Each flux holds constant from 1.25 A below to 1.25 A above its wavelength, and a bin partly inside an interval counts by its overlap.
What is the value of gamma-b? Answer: -3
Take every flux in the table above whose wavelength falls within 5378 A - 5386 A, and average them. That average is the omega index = 64.2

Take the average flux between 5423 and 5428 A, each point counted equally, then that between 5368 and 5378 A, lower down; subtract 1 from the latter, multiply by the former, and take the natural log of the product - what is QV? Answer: 8.28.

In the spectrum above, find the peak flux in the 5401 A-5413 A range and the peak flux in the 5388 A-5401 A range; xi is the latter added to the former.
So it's 129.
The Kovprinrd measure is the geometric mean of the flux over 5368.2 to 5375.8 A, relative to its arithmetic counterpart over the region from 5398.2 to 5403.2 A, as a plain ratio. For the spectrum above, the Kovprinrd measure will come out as 0.99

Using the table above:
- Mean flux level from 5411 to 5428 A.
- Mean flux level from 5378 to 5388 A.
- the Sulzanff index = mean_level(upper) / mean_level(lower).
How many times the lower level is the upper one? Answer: 1.00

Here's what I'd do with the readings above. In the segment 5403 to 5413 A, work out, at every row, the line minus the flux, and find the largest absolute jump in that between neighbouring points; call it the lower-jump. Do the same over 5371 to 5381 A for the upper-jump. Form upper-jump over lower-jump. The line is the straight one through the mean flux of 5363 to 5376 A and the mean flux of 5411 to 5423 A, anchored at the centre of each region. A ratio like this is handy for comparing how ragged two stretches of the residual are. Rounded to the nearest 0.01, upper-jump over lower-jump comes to 0.43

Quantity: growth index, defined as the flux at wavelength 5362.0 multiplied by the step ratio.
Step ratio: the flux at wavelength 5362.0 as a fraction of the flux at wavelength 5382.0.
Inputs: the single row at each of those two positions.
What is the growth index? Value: 71.2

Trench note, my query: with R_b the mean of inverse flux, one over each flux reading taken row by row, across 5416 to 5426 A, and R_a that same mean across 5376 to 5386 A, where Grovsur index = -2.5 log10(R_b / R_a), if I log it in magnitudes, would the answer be 0.00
